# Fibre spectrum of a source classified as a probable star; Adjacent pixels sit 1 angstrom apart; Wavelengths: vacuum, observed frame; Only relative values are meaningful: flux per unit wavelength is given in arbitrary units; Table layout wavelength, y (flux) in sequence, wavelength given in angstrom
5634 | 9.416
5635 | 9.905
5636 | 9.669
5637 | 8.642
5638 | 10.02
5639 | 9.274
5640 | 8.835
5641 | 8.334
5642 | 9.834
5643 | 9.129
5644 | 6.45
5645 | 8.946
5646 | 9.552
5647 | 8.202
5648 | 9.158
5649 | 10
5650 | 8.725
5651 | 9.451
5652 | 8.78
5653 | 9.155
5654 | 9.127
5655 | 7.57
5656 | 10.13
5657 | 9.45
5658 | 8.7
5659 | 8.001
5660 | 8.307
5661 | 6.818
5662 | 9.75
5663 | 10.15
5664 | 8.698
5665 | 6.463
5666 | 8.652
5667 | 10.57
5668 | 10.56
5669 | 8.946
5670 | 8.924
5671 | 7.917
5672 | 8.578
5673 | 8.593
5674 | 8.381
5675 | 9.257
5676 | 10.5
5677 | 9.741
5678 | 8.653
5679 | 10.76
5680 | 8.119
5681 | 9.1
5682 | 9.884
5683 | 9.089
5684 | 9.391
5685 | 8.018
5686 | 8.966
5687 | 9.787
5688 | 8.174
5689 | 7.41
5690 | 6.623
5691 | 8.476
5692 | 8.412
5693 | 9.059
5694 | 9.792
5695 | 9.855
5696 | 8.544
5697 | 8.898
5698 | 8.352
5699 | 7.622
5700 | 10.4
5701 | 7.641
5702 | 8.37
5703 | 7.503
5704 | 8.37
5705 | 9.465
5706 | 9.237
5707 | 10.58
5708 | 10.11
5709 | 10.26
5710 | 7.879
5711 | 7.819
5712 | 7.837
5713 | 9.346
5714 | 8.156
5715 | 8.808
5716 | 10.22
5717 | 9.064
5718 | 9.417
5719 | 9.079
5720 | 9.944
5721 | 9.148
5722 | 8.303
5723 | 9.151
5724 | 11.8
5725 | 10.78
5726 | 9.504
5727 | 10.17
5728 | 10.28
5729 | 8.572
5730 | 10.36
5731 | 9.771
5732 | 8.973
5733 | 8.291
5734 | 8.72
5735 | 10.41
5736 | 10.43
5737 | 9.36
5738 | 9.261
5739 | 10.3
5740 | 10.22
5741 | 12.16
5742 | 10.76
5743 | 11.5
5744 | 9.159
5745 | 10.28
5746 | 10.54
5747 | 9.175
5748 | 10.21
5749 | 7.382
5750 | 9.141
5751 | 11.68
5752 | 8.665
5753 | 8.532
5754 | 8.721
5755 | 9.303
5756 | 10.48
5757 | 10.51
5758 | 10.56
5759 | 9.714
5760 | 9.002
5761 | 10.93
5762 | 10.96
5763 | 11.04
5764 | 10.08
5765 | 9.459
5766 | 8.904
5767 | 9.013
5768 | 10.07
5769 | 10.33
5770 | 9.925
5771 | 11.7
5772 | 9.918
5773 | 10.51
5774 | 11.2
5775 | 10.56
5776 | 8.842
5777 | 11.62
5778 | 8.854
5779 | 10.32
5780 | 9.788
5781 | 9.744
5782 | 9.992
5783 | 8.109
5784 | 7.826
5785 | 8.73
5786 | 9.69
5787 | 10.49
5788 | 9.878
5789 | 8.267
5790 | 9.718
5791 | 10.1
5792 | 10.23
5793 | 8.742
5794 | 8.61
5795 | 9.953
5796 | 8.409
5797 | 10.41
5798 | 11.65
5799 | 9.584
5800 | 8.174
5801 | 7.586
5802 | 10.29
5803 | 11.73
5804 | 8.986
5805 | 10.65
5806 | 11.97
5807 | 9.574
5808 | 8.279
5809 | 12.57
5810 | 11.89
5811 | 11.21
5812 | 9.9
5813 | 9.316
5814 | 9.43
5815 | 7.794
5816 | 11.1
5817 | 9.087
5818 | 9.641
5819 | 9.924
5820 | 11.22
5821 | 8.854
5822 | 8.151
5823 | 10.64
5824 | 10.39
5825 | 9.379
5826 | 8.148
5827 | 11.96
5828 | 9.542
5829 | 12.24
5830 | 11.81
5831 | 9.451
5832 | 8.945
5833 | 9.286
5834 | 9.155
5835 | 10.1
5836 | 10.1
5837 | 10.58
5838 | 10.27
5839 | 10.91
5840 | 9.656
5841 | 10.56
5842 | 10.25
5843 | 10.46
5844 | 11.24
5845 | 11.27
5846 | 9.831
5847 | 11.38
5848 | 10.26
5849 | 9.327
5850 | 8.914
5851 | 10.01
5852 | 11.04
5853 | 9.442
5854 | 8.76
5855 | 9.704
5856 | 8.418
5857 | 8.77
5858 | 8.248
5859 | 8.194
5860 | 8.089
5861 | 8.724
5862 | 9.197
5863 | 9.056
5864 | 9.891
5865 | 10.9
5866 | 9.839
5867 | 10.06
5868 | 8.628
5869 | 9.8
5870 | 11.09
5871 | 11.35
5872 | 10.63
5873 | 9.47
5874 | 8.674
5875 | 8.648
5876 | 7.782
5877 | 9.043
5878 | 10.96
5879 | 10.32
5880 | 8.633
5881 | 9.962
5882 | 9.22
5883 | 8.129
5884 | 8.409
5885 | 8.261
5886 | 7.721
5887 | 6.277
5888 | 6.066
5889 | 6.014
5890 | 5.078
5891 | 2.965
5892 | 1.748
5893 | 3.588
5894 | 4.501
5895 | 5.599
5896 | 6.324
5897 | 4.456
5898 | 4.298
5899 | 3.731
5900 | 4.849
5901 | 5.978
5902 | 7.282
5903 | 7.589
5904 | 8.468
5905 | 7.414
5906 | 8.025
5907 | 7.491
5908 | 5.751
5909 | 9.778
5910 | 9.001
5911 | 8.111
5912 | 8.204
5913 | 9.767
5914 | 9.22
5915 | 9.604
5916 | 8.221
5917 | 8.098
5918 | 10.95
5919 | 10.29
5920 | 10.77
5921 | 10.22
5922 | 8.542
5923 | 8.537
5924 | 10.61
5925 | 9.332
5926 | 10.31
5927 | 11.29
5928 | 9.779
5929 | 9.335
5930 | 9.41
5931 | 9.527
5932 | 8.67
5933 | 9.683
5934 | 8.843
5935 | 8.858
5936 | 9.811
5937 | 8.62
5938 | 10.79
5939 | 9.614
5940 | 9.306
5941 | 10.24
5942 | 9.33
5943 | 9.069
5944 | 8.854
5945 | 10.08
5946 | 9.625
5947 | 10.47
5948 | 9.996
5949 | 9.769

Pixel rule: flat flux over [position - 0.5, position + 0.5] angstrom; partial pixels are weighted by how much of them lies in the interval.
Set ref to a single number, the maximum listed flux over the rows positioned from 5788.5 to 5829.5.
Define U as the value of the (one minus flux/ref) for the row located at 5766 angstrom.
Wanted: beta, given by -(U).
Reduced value -0.29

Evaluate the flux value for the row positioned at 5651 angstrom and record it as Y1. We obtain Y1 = 9.451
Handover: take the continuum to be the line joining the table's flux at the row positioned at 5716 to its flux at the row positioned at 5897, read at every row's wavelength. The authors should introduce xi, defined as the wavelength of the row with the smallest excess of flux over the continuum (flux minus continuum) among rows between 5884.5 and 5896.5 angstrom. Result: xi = 5892 angstrom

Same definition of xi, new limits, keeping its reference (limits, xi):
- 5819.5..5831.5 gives 5822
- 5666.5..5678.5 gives 5671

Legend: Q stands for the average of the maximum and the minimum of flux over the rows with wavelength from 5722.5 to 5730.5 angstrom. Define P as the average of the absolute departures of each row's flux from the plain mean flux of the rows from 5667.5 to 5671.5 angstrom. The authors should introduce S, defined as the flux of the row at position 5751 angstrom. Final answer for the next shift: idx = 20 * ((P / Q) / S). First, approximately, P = 0.74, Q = 10.2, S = 11.68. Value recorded 0.12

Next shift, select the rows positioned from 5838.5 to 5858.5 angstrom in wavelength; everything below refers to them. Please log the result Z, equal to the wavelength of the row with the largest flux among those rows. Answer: 5847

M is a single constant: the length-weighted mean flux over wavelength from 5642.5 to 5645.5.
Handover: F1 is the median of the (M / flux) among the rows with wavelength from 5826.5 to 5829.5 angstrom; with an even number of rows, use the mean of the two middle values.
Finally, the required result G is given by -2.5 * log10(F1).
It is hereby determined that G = 0.41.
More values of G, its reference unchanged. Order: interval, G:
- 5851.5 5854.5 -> 0.16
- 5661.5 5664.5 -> 0.19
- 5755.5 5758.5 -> 0.27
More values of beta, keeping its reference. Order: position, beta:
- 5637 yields -0.31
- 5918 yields -0.13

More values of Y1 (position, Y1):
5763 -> 11.04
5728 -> 10.28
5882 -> 9.22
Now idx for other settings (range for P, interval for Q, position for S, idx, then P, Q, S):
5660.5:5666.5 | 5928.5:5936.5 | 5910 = 0.29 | 1.19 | 9.2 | 9.001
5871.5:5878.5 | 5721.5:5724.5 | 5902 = 0.24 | 0.89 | 10.1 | 7.282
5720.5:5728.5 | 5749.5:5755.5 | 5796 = 0.20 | 0.87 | 10.1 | 8.409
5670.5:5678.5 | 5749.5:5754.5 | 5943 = 0.14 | 0.66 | 10.1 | 9.069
